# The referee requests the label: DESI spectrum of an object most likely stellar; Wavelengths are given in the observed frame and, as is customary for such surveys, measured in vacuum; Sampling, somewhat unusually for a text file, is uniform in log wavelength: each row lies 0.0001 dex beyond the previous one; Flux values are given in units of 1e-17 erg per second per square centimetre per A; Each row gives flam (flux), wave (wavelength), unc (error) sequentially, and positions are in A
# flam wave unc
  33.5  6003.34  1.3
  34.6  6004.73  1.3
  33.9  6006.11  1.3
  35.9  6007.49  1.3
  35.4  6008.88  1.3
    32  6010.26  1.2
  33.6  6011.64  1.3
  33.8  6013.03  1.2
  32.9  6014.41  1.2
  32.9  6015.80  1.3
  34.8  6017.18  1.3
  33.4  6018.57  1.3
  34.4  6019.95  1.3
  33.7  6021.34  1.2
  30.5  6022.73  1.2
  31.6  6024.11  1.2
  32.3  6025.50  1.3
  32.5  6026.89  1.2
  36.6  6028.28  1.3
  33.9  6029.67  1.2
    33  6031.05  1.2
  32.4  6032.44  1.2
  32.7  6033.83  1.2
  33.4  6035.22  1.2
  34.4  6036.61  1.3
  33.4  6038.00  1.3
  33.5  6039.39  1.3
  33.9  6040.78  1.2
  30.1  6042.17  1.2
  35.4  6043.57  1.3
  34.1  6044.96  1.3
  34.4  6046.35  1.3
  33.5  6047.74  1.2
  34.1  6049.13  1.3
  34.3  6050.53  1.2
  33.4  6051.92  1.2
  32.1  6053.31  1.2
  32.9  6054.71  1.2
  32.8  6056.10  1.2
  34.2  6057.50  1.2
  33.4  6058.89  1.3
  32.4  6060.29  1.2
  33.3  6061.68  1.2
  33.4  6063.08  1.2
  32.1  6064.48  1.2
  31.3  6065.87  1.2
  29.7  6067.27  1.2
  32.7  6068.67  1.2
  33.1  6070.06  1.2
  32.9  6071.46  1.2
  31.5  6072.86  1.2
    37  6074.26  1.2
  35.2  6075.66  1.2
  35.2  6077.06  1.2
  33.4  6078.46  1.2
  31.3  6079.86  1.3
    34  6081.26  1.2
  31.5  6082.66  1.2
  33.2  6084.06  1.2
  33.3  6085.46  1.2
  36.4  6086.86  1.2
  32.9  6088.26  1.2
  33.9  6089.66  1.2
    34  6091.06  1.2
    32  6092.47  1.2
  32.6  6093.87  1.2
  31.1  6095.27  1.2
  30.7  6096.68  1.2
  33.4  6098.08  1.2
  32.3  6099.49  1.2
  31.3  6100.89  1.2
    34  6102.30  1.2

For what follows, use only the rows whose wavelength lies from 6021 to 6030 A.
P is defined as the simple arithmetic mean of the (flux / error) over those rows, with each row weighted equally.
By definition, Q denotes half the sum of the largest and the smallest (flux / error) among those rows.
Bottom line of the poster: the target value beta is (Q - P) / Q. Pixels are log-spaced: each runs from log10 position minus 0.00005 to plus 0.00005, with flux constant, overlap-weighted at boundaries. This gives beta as -0.013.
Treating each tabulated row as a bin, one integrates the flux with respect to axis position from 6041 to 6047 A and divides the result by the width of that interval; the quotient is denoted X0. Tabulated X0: 33.5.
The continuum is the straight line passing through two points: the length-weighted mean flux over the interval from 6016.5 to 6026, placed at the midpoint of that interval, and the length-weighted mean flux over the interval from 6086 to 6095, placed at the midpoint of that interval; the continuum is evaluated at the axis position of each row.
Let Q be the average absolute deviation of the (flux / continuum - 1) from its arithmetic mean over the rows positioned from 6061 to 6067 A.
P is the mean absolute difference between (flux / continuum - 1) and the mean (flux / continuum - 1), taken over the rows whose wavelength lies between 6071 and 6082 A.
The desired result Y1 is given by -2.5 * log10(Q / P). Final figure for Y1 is 0.7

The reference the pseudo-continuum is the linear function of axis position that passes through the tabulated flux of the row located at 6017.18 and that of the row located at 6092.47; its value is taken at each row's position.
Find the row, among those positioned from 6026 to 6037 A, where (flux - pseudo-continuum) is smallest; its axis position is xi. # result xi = 6026.89 A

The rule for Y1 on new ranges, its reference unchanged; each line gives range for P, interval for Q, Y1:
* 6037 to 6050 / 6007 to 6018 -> -0.3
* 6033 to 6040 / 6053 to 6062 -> -0.4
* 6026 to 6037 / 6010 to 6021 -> 0.4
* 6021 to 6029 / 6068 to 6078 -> 0.0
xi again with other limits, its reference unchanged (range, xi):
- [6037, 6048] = 6042.17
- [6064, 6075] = 6067.27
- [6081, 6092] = 6082.66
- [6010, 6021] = 6010.26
